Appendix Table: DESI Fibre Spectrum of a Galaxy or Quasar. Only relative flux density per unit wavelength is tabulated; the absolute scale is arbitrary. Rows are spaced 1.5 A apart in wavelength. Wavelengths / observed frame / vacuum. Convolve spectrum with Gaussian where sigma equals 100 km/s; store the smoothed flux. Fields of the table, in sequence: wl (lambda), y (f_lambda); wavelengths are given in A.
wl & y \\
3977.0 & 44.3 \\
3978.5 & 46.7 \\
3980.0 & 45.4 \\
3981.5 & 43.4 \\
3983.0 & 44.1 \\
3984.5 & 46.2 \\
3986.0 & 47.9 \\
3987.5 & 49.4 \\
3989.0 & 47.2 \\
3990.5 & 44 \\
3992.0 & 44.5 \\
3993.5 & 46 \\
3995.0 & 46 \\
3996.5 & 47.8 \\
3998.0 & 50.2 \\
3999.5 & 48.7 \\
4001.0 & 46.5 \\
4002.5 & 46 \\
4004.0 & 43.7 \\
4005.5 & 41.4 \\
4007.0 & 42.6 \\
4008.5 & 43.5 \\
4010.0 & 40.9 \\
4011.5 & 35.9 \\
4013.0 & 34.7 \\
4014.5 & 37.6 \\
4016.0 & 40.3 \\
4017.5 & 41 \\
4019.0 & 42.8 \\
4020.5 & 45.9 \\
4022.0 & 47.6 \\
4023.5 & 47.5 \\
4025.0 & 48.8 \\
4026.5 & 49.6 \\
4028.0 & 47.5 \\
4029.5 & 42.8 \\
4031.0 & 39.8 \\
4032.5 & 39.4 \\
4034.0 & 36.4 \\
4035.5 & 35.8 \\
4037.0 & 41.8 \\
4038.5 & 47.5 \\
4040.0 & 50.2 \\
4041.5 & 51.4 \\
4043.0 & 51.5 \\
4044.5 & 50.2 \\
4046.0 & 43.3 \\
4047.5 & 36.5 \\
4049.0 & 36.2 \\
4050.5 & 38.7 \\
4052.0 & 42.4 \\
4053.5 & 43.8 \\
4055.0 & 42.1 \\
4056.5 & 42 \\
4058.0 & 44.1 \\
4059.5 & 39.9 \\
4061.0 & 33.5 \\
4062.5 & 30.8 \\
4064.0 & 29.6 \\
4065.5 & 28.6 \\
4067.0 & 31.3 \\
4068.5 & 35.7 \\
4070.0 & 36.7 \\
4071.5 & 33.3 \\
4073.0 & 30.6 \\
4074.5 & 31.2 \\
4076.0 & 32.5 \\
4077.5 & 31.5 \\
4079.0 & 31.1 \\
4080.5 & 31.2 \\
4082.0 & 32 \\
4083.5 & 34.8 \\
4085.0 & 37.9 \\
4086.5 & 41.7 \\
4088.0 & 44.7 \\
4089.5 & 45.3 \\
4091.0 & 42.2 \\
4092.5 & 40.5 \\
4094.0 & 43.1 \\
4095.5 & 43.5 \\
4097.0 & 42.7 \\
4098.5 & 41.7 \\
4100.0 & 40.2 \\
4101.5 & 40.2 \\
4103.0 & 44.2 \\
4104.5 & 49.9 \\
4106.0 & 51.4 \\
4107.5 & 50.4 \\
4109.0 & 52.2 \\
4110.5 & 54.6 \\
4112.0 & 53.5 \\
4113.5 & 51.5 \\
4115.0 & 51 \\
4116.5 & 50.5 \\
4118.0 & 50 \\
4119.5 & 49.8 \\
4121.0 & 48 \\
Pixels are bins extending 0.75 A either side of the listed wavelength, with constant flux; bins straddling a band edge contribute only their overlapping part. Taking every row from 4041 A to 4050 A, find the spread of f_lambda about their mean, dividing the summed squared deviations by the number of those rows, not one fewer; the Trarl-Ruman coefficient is 6.6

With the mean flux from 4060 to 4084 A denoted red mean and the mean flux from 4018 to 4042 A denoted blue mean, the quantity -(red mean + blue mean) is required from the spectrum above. -77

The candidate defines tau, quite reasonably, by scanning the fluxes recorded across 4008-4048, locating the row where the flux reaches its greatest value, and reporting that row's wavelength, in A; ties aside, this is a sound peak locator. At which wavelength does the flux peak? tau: 4043.0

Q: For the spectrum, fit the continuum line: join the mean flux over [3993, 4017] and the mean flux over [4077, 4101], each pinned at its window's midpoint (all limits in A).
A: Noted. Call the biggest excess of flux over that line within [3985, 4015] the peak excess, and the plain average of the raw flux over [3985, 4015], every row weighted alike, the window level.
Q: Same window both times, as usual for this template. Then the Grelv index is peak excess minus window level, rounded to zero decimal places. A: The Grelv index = -38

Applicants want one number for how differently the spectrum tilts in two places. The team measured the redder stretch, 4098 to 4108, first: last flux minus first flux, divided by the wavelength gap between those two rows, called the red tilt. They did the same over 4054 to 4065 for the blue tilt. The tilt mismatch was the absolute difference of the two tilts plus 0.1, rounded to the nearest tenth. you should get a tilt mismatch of 2.5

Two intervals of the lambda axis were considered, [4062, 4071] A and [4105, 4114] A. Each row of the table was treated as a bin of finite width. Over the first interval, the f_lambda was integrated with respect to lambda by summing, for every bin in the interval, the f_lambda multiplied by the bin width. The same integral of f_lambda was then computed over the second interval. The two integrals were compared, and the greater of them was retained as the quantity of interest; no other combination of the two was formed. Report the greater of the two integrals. 470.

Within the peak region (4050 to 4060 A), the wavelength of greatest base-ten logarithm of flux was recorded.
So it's 4058.0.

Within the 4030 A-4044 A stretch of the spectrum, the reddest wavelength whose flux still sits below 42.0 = 4037.0 A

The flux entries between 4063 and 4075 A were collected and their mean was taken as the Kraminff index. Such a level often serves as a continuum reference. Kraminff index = 32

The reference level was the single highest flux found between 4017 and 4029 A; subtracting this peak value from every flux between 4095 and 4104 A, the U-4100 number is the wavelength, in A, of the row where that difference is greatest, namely 4103.0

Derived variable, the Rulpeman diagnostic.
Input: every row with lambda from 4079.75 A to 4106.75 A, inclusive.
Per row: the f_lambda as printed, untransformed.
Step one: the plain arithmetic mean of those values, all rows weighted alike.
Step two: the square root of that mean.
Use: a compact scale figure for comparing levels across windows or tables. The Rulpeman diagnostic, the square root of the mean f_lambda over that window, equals 6.44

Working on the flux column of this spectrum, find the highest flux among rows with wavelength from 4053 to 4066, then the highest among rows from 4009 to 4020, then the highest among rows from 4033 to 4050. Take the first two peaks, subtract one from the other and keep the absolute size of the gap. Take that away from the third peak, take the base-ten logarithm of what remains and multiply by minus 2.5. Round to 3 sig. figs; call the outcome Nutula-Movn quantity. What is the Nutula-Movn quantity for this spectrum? -4.25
